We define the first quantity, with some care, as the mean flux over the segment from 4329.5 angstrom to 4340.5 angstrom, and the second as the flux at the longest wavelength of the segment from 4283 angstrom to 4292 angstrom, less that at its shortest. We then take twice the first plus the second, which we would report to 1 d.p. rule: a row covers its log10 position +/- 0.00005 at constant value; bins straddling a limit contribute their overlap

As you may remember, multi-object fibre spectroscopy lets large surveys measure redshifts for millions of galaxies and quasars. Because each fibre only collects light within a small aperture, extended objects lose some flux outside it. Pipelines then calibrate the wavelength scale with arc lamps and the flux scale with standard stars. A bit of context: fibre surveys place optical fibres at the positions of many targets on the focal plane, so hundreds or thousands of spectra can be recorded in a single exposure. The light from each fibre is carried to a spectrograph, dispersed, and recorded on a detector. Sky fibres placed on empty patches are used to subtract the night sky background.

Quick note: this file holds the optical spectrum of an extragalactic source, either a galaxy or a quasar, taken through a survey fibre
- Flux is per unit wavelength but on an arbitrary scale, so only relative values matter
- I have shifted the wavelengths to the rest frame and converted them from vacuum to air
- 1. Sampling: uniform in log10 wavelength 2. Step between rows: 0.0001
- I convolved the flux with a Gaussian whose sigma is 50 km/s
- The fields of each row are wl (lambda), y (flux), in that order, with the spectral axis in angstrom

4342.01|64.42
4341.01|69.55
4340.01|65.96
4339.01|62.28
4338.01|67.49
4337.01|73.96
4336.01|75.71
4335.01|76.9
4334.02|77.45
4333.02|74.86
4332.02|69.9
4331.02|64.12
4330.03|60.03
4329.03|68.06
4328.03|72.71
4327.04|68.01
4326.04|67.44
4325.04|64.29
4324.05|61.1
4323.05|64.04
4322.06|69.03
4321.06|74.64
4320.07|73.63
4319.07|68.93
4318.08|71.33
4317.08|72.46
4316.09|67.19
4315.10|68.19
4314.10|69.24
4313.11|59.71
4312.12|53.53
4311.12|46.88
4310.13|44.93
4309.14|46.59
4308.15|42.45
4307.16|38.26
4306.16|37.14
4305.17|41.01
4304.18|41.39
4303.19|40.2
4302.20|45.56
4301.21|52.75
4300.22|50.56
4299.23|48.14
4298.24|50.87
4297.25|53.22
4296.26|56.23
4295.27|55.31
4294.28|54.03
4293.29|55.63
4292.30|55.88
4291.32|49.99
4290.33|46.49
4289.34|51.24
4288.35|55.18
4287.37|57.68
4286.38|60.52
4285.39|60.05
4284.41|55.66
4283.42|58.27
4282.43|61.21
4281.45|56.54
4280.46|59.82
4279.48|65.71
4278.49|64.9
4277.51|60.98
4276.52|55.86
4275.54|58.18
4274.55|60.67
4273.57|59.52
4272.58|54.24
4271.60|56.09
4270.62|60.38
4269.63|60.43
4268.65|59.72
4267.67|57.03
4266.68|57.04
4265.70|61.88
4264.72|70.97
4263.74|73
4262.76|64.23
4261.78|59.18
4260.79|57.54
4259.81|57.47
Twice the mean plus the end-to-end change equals 131.5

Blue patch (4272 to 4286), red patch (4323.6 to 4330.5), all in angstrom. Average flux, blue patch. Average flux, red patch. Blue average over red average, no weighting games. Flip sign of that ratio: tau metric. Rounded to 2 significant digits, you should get -0.90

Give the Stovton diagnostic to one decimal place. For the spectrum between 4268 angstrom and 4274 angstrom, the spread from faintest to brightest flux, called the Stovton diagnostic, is 6.2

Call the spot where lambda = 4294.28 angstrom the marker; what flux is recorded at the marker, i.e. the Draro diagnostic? 54.03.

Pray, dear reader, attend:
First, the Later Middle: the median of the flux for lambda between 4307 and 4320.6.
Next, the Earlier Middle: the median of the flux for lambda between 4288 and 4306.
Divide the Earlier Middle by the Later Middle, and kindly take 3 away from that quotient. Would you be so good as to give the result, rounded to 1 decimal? -2.2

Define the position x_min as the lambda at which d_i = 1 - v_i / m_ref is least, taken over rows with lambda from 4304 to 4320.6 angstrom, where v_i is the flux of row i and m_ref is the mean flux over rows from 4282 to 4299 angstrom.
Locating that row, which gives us 4320.07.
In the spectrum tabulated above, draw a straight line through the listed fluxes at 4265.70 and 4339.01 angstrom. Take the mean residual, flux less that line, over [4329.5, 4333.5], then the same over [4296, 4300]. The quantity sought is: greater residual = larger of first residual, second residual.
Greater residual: 5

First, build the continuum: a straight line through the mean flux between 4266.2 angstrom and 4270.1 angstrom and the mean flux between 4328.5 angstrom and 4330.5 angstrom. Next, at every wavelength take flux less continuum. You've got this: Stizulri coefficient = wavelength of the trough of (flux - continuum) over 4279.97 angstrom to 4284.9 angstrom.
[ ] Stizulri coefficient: 4284.41 angstrom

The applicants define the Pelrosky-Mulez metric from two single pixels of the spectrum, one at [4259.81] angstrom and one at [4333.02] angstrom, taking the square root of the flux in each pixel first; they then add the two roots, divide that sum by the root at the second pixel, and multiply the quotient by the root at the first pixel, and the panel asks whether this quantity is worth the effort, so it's 14.2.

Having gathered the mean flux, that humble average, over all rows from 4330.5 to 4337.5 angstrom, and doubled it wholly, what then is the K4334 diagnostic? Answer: 147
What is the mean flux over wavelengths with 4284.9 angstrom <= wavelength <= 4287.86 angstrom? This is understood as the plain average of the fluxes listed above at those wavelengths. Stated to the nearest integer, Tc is 59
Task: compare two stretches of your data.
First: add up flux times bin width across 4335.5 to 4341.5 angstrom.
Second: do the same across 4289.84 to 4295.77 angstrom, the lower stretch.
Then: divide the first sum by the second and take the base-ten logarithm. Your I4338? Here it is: 0.121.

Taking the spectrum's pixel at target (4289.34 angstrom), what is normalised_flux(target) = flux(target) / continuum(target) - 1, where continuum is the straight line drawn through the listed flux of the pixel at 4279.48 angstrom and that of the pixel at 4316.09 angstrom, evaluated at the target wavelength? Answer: -0.22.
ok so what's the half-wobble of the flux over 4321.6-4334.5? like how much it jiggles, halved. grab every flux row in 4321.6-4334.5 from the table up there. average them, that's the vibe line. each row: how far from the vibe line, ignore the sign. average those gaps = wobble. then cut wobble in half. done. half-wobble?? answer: 2.0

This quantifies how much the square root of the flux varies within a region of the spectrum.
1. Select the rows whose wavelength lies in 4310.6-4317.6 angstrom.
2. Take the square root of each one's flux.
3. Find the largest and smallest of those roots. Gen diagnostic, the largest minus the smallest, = 1.7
